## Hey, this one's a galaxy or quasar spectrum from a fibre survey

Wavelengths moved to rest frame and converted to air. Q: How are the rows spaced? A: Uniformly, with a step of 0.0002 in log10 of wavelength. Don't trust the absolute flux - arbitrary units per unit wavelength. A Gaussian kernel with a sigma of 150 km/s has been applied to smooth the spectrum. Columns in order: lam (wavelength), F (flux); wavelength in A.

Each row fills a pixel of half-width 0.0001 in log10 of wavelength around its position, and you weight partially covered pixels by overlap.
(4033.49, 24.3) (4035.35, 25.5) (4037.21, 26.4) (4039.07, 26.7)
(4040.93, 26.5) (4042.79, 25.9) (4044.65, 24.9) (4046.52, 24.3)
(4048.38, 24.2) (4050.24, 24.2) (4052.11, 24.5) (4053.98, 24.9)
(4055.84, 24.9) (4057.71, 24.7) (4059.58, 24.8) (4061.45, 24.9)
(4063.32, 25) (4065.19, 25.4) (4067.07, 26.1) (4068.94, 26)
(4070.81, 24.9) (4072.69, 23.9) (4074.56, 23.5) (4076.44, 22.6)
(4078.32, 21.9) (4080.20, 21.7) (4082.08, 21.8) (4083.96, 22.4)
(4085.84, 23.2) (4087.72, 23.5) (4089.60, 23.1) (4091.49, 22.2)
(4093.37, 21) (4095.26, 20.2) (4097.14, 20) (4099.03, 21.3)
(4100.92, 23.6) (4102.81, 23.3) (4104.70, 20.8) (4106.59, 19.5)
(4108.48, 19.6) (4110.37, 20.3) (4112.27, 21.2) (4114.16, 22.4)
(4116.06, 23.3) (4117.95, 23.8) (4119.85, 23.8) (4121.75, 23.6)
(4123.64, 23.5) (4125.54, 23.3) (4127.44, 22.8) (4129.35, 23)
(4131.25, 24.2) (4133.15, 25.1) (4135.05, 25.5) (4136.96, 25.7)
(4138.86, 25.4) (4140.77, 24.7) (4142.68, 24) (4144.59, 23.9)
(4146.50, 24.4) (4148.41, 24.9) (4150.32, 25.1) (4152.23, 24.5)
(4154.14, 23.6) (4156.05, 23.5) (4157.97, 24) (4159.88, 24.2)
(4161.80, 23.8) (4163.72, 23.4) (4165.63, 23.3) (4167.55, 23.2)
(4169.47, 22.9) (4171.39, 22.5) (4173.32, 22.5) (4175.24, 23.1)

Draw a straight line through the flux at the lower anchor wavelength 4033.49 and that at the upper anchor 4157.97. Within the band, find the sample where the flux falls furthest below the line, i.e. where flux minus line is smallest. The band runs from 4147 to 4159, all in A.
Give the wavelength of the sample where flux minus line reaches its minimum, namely 4156.05 A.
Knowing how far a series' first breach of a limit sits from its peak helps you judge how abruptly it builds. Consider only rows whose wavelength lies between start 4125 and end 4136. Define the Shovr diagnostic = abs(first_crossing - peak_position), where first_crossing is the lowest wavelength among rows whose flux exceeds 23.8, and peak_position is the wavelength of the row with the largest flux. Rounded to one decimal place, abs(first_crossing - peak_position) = 3.8 A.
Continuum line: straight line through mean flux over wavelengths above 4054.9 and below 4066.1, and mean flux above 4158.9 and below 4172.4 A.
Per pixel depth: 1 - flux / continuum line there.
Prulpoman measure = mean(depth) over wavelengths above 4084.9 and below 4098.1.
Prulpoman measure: 0.11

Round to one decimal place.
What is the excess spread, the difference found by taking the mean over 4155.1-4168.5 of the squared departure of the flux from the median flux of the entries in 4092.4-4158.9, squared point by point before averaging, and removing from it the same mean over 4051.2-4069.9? -2.5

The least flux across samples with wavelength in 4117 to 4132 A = 22.8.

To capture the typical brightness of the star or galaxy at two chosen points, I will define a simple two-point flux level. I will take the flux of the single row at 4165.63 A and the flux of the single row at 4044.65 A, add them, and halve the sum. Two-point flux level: 24.1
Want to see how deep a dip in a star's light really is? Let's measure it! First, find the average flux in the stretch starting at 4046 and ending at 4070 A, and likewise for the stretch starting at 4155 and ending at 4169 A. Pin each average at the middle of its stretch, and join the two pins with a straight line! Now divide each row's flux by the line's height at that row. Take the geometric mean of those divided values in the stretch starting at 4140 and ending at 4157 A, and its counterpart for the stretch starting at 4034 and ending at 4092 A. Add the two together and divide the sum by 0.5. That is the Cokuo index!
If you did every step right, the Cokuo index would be 4.00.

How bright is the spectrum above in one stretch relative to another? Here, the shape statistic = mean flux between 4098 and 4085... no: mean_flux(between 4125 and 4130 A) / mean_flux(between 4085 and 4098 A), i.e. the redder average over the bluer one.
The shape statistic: 1.05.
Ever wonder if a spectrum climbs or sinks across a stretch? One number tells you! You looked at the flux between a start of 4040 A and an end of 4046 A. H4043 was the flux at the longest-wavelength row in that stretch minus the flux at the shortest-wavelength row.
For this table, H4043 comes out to -1.6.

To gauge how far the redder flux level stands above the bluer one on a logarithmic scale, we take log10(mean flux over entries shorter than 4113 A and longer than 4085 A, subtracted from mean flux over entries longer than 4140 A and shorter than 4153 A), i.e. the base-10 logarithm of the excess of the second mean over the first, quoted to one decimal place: 0.5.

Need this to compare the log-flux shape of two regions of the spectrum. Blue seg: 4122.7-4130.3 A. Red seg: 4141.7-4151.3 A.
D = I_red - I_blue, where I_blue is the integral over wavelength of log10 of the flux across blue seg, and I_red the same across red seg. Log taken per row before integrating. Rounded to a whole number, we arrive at 3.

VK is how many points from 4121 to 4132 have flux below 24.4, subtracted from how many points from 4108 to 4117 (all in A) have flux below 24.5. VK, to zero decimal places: -1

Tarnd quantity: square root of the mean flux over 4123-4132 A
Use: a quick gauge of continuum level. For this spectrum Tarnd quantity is 4.83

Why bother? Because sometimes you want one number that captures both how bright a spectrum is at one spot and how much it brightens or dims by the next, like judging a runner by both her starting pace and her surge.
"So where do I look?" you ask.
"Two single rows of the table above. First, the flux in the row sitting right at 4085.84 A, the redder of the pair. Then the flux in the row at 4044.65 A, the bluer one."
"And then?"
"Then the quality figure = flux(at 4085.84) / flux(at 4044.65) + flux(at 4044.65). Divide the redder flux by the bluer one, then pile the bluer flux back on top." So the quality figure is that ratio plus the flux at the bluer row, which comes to 25.8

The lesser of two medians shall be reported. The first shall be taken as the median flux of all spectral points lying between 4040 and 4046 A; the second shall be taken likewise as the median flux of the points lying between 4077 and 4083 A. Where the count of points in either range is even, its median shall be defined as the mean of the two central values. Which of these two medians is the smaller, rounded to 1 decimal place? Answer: 21.8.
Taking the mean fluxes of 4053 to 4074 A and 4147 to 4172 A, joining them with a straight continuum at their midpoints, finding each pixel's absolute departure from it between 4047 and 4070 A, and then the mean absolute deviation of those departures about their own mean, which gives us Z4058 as 0.35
